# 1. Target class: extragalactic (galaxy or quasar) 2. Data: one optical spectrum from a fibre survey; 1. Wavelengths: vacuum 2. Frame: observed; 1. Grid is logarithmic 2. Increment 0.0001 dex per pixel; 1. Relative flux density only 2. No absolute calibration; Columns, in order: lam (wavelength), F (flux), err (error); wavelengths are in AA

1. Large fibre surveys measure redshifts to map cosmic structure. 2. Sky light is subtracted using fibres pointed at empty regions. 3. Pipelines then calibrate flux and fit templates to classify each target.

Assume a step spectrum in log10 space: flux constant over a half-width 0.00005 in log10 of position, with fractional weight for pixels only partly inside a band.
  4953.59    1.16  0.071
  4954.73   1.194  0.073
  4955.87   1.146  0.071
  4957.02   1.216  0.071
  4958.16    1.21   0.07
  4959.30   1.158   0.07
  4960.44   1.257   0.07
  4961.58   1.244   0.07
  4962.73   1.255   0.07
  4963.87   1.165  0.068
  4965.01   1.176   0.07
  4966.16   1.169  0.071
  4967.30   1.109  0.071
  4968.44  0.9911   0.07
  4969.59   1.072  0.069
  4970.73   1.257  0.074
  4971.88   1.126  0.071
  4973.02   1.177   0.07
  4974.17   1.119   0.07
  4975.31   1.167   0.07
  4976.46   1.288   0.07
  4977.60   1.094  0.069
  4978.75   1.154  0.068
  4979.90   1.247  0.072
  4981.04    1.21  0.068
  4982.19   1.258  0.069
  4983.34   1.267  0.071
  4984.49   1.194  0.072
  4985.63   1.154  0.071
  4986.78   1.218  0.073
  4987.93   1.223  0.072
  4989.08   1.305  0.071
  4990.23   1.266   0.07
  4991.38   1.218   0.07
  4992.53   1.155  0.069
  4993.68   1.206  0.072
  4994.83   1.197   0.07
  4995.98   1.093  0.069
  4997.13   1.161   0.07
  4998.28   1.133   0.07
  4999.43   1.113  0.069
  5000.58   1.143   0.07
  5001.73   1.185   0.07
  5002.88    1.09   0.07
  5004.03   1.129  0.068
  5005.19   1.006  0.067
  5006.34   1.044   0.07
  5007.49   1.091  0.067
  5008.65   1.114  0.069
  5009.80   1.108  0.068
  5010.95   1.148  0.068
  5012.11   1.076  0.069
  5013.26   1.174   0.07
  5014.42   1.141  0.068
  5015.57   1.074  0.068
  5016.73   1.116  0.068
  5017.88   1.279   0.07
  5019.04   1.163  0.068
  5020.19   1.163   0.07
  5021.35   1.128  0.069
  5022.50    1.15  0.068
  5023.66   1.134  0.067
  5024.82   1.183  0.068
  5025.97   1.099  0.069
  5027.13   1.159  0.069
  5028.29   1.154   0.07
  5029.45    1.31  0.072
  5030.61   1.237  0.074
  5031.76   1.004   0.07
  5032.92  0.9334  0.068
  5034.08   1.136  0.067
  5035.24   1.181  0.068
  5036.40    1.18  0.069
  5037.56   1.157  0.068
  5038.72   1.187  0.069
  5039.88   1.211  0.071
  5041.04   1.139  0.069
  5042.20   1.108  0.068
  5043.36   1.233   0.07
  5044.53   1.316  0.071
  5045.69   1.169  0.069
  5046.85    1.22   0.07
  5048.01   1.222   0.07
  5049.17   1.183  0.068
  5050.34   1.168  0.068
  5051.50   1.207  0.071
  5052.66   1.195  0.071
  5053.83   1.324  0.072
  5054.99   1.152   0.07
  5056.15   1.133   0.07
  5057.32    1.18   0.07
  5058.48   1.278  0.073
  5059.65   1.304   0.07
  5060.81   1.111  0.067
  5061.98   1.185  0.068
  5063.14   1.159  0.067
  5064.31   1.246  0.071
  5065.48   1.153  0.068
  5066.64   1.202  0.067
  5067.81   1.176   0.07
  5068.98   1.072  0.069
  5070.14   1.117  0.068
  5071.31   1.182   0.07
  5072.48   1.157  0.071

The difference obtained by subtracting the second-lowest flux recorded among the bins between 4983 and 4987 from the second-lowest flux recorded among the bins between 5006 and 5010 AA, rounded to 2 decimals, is -0.10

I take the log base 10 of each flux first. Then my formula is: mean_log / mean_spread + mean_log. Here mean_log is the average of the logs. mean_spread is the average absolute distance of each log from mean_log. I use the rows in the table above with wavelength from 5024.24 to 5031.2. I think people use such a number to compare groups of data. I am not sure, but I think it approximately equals 3.8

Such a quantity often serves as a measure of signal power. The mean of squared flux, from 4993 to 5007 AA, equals 1.27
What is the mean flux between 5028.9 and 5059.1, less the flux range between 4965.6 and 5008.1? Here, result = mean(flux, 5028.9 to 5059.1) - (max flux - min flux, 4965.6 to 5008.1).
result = 0.87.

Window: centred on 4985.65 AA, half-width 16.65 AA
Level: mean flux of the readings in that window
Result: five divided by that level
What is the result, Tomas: 4.22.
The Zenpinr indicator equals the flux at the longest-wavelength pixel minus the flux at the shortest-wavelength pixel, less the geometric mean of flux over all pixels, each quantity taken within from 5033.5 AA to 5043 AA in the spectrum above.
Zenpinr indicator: -1.190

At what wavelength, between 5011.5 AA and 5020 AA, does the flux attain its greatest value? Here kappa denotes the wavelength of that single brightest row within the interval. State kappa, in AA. 5017.88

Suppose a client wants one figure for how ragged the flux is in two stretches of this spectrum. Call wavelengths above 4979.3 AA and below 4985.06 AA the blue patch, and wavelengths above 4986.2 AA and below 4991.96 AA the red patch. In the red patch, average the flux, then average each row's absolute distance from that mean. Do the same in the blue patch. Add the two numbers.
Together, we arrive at 0.058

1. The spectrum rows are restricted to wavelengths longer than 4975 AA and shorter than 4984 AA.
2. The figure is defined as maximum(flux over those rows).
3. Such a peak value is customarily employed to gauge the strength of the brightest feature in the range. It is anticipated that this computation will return 1.288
